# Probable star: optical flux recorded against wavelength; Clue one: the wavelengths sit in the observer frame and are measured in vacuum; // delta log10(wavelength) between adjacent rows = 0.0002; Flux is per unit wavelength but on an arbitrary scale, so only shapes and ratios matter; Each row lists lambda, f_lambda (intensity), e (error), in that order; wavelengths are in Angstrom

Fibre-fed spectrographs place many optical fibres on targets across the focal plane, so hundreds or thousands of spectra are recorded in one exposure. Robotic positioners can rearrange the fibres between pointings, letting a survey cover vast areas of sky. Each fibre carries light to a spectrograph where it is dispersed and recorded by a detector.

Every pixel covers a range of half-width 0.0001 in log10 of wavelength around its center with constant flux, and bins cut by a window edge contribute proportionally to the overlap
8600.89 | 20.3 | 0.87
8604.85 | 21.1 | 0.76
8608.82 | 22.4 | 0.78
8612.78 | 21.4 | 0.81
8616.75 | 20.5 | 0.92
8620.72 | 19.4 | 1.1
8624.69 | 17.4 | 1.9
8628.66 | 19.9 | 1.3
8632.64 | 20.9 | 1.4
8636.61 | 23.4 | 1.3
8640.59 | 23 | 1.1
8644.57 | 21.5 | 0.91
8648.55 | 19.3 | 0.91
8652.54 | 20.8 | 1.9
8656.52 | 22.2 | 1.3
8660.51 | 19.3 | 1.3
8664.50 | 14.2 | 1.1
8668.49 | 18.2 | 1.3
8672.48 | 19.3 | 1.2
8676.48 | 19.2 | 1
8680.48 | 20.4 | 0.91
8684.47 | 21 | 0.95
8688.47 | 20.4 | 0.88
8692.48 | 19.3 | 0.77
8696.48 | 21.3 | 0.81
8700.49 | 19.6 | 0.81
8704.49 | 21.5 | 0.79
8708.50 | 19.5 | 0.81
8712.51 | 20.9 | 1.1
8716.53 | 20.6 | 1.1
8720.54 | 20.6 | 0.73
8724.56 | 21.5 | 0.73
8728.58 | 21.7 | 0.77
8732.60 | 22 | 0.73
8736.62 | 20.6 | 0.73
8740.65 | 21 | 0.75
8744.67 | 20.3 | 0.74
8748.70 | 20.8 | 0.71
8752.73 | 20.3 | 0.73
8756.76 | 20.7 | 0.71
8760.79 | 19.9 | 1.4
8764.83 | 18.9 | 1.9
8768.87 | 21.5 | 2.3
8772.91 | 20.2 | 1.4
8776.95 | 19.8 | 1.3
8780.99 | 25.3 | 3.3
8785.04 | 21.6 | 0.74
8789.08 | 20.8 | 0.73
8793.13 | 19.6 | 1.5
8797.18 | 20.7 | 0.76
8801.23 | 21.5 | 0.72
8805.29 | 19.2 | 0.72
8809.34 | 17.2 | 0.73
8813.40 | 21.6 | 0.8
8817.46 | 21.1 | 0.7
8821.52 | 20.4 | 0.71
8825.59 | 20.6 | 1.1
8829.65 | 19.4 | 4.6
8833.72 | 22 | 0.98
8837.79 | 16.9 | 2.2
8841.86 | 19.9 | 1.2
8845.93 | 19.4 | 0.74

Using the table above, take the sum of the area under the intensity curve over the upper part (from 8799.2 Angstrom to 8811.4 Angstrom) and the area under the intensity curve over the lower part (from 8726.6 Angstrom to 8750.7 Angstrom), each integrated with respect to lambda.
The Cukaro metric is 743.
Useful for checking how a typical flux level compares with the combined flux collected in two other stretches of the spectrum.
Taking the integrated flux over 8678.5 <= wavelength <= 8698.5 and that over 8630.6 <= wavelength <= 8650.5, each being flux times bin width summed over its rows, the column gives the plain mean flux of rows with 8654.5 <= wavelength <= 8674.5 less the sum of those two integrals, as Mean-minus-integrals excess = -821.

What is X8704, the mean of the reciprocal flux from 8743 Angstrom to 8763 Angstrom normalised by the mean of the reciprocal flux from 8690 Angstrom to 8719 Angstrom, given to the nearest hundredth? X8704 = 1.00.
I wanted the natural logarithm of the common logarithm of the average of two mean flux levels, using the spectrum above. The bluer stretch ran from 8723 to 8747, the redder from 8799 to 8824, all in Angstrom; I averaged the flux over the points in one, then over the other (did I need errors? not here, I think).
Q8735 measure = 0.274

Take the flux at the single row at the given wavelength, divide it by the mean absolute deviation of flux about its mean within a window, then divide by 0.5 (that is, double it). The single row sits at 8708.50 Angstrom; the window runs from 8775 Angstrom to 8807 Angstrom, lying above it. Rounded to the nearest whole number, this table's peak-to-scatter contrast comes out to 30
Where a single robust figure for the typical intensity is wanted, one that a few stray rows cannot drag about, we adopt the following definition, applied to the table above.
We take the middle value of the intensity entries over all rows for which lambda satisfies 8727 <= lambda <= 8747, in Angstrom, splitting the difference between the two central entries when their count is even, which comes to 21.0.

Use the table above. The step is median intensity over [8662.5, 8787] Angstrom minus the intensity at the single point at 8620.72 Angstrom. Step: 1.2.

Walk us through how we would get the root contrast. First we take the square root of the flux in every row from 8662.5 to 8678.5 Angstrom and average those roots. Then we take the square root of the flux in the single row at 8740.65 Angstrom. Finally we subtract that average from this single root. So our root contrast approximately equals 0.38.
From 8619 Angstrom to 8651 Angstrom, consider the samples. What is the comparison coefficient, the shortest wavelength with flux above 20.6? 8632.64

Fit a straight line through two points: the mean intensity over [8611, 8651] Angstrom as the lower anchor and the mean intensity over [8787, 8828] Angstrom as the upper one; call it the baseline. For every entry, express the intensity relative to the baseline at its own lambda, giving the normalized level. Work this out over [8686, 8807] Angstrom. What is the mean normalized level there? 1.02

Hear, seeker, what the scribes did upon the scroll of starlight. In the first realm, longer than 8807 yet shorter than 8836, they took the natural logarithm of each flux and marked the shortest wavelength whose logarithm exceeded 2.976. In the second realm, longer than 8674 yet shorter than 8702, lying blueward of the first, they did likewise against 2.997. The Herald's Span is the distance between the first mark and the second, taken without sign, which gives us 132.9 Angstrom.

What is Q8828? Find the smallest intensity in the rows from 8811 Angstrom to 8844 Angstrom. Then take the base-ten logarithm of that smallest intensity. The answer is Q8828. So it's 1.23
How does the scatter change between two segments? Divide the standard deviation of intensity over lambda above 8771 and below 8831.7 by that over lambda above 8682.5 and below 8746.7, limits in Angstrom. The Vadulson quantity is 2.2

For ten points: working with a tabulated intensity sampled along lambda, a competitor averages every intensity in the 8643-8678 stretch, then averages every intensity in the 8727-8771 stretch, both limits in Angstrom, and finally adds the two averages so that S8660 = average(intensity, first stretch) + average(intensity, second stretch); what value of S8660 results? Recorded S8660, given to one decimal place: 40.0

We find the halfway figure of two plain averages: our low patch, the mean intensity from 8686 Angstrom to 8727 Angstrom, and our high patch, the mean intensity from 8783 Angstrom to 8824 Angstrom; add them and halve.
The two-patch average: 20.45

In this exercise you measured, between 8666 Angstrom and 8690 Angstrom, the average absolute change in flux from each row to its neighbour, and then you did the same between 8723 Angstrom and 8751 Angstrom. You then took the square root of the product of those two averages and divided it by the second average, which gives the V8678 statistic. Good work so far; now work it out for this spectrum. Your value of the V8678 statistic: 1.11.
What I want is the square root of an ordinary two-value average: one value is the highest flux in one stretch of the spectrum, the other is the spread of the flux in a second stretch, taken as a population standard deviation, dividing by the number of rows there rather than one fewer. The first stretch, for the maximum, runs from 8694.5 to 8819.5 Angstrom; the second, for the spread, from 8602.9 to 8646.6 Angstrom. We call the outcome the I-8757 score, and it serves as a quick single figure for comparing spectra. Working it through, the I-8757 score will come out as 3.67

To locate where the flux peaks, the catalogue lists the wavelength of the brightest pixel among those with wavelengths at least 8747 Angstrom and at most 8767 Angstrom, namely 8748.70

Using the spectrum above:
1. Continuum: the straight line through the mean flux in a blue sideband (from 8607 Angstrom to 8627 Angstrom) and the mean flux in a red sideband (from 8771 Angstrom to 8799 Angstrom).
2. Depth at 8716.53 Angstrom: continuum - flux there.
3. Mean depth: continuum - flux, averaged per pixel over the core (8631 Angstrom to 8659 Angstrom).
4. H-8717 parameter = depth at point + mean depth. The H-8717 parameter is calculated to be -1.0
